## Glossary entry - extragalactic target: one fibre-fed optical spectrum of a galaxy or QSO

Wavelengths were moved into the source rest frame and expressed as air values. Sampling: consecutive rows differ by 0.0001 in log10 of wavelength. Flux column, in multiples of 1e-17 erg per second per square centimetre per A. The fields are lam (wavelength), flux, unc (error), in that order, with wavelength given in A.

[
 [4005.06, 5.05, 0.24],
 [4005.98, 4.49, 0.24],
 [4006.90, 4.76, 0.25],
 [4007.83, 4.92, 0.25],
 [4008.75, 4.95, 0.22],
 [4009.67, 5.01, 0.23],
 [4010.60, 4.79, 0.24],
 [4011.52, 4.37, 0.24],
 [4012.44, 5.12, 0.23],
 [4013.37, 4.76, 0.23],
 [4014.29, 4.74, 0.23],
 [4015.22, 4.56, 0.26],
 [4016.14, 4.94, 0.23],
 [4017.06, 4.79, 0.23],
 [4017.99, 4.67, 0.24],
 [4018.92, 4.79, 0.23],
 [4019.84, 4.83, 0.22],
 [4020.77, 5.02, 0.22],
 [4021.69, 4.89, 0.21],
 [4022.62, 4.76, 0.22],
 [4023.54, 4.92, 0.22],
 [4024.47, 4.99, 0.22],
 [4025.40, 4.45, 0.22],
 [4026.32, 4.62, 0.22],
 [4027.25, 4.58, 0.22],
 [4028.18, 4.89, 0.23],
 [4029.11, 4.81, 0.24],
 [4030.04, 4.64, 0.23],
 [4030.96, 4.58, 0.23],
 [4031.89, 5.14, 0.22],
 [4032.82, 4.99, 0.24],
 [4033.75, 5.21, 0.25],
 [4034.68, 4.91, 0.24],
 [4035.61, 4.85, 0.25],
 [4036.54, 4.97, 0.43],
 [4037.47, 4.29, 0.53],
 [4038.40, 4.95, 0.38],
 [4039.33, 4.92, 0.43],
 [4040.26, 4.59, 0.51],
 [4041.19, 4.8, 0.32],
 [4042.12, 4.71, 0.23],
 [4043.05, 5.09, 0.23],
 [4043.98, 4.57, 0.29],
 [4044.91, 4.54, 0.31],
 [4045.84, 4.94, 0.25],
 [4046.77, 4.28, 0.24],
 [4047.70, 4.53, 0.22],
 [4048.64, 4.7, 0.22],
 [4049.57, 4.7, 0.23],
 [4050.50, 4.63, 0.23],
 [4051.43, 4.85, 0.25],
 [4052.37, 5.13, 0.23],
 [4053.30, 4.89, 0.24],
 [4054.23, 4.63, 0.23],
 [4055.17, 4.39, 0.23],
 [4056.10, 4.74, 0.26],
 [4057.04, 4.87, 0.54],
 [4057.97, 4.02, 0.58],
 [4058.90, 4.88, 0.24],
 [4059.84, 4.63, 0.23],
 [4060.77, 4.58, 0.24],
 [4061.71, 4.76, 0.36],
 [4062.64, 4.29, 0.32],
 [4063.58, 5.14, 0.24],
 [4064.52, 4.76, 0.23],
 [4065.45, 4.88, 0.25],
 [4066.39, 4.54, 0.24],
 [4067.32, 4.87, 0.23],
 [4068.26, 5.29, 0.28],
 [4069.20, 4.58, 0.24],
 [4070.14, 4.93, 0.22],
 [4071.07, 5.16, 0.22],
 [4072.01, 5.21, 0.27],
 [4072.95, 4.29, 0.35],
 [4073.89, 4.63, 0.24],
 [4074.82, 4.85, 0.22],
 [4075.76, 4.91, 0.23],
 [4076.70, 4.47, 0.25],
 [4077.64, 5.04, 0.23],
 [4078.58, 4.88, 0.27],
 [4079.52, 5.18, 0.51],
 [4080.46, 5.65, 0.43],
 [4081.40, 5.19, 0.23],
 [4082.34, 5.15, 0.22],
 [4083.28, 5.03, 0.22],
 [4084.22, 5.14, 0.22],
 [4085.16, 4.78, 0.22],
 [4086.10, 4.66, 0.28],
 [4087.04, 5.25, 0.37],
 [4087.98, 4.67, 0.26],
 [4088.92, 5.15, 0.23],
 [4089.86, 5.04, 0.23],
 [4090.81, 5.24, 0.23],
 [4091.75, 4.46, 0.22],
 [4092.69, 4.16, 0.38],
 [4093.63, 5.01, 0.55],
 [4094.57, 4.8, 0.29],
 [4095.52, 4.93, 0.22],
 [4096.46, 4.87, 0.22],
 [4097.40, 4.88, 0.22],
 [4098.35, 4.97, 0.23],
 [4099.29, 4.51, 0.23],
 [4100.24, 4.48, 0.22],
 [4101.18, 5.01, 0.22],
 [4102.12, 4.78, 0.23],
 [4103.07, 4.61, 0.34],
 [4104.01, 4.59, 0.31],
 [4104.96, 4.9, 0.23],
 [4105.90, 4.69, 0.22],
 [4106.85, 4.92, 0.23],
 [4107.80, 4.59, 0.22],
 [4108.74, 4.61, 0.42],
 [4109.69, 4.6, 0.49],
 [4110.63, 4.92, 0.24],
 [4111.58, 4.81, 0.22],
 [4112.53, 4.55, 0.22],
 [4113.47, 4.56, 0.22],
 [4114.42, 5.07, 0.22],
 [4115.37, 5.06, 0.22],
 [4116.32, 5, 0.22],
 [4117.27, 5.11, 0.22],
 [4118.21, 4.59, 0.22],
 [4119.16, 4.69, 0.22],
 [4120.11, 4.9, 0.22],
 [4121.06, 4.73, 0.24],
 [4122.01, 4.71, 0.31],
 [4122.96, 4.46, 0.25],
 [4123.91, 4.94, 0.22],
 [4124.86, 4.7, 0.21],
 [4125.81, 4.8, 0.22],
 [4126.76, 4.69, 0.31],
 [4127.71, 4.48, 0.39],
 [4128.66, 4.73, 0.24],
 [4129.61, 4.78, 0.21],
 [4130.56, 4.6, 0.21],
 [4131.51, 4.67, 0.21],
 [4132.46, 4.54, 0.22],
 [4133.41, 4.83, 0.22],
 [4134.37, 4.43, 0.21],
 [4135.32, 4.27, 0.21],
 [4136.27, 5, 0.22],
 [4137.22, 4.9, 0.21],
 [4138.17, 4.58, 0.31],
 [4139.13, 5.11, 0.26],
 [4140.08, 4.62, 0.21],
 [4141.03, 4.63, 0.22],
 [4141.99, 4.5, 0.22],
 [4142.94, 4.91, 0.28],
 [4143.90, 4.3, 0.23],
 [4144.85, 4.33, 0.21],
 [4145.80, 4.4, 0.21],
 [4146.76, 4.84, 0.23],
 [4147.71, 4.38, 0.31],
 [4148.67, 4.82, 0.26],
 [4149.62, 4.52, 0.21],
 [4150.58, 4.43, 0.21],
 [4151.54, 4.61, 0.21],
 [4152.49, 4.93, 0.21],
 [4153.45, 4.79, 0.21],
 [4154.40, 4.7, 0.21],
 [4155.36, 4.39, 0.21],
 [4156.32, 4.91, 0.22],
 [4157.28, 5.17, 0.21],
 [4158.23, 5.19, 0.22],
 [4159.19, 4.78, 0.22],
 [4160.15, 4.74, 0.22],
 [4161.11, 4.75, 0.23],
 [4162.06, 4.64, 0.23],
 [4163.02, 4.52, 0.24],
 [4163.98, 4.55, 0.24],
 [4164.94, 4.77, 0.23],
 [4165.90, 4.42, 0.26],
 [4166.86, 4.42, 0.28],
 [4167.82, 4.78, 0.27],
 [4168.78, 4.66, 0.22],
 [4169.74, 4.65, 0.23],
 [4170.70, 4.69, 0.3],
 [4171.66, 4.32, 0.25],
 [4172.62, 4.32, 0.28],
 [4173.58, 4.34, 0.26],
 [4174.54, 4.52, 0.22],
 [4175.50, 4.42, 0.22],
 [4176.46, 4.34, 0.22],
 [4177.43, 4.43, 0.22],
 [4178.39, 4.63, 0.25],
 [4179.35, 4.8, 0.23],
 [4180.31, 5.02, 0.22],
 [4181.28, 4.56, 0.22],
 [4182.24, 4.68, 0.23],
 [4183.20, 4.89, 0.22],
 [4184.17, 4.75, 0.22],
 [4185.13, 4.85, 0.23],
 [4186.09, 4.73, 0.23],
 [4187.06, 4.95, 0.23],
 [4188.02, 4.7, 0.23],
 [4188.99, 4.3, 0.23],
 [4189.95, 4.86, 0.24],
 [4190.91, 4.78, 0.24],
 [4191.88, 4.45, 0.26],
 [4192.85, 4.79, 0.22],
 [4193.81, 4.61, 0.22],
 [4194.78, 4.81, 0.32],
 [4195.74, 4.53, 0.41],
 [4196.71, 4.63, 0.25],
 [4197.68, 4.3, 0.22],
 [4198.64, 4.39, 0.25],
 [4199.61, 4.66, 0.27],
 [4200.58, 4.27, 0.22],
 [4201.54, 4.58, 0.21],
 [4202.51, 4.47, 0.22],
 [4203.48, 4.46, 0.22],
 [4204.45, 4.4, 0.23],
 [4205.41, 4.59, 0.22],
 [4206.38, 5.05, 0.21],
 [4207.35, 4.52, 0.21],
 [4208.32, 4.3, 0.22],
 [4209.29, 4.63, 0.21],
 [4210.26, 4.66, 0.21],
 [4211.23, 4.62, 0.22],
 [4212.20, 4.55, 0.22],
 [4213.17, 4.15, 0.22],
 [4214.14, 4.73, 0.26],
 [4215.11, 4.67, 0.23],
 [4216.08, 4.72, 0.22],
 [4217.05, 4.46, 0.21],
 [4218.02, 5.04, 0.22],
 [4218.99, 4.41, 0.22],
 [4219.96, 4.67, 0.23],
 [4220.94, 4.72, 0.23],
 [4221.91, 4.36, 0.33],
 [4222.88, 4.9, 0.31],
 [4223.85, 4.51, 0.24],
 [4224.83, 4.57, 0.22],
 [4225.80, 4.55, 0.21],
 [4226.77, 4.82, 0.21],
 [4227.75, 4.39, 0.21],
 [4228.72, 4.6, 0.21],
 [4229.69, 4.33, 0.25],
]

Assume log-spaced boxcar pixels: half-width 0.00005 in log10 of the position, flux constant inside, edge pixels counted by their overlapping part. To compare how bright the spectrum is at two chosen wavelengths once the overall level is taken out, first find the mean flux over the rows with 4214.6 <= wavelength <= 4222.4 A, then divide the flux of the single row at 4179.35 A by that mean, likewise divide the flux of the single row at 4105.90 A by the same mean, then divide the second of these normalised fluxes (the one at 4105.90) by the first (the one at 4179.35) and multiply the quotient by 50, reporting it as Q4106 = 49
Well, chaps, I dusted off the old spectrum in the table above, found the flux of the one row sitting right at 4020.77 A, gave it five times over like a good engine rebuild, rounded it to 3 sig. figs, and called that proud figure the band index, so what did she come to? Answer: 25.1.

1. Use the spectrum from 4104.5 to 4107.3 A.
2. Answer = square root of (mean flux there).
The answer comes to 2.20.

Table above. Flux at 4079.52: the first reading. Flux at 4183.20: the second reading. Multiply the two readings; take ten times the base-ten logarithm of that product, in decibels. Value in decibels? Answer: 14.0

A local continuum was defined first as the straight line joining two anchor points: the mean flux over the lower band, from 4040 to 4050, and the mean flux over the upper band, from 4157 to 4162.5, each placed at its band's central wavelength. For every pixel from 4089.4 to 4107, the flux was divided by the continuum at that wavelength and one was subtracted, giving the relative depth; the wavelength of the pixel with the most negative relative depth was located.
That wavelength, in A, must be 4092.69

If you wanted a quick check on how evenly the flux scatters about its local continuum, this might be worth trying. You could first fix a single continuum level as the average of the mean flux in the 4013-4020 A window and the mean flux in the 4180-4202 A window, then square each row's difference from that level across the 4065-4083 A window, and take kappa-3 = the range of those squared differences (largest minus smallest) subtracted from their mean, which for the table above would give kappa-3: -0.73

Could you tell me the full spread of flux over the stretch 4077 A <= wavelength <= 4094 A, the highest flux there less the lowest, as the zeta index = 1.49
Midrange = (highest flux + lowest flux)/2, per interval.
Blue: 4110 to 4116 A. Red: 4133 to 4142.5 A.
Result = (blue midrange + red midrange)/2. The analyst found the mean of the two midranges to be 4.75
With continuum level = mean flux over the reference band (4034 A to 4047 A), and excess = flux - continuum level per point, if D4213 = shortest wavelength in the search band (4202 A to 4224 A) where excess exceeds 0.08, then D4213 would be 4206.38 A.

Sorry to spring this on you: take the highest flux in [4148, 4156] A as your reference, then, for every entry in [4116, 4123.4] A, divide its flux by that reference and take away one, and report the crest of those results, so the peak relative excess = 0.037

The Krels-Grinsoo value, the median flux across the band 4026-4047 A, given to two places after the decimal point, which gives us 4.81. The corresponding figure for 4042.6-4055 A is 4.70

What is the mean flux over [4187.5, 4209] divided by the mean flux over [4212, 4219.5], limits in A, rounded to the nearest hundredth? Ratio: 0.99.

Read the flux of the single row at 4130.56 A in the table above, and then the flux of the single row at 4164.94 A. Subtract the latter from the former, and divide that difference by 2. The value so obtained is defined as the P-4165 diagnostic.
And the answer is -0.085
